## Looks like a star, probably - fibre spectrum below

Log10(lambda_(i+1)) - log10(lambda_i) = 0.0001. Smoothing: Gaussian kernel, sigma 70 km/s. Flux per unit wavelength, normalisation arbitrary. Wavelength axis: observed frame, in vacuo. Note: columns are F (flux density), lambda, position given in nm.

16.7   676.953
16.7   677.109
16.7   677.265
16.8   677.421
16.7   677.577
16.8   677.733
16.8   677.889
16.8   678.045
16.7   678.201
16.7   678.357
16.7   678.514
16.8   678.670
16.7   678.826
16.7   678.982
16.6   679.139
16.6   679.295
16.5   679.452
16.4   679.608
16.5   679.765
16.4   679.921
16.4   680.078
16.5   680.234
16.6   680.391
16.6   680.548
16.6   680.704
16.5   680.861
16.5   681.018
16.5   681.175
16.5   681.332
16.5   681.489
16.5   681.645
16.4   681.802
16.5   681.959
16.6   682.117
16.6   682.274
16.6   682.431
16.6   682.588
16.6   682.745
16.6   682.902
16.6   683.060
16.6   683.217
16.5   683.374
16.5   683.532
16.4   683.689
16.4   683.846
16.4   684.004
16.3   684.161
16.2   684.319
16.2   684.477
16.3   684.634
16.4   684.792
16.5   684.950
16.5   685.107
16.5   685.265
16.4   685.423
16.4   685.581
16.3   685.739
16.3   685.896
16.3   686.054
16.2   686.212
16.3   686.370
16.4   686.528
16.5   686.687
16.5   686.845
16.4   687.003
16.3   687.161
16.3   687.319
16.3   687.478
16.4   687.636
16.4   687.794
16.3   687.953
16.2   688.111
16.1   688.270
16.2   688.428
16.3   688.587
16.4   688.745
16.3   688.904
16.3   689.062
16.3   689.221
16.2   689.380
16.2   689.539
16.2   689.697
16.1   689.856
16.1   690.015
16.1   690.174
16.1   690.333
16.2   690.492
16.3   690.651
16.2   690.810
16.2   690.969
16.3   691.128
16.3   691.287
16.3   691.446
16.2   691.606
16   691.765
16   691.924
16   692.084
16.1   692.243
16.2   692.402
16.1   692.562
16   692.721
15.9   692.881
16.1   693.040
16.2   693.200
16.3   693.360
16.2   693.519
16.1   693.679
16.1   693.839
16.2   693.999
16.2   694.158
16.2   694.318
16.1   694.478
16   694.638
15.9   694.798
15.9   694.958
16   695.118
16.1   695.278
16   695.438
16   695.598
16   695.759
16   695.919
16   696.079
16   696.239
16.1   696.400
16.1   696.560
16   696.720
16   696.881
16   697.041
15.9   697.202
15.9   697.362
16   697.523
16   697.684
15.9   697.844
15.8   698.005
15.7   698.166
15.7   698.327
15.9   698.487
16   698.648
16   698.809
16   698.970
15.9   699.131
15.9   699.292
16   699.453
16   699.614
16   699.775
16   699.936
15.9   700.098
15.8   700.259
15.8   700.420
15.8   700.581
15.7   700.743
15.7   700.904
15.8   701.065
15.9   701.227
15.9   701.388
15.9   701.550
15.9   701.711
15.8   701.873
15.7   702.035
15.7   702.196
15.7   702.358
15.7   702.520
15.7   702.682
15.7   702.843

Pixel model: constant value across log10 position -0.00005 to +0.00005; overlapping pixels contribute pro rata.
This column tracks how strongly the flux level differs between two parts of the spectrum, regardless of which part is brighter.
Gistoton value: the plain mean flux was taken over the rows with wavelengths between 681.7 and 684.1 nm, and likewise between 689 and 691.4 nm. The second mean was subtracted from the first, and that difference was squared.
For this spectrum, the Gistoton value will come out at 0.10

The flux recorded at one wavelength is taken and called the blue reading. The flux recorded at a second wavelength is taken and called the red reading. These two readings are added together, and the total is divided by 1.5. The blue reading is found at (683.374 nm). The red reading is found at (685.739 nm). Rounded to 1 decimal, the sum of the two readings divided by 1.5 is 21.9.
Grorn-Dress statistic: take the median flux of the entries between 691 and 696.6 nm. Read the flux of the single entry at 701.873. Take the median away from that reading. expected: -0.30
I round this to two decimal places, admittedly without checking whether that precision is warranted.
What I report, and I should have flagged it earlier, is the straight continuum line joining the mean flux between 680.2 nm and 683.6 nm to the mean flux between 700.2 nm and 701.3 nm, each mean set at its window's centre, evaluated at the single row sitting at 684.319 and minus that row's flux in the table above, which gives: 0.25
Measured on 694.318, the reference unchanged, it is -0.16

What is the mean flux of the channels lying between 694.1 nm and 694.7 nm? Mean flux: 16.12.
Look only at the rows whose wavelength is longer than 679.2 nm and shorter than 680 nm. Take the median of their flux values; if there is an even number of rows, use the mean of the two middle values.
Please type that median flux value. 16.5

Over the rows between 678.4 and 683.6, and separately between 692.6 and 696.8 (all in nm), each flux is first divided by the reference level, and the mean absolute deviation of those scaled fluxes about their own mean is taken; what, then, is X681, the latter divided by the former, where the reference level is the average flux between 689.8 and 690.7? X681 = 1.15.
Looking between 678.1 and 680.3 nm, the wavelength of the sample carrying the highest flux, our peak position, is 678.670 nm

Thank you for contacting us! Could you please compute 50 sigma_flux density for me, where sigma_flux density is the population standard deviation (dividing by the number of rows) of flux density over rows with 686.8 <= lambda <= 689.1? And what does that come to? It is 4.78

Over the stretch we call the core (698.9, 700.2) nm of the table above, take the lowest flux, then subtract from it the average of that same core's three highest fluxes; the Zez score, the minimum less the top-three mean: -0.100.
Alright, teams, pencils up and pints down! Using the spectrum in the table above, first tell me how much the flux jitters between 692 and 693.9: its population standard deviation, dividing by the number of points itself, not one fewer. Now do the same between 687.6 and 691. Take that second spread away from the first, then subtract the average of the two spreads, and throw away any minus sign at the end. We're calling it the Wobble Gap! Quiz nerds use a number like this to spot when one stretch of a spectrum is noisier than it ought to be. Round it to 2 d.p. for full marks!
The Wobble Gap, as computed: 0.09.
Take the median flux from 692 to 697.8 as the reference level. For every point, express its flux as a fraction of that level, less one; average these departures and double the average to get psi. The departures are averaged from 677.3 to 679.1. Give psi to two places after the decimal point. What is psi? 0.09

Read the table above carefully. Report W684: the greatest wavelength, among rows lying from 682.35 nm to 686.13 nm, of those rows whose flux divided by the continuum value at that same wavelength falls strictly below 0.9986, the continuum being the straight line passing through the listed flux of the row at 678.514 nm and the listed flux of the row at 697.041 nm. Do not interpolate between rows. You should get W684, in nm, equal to 686.054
